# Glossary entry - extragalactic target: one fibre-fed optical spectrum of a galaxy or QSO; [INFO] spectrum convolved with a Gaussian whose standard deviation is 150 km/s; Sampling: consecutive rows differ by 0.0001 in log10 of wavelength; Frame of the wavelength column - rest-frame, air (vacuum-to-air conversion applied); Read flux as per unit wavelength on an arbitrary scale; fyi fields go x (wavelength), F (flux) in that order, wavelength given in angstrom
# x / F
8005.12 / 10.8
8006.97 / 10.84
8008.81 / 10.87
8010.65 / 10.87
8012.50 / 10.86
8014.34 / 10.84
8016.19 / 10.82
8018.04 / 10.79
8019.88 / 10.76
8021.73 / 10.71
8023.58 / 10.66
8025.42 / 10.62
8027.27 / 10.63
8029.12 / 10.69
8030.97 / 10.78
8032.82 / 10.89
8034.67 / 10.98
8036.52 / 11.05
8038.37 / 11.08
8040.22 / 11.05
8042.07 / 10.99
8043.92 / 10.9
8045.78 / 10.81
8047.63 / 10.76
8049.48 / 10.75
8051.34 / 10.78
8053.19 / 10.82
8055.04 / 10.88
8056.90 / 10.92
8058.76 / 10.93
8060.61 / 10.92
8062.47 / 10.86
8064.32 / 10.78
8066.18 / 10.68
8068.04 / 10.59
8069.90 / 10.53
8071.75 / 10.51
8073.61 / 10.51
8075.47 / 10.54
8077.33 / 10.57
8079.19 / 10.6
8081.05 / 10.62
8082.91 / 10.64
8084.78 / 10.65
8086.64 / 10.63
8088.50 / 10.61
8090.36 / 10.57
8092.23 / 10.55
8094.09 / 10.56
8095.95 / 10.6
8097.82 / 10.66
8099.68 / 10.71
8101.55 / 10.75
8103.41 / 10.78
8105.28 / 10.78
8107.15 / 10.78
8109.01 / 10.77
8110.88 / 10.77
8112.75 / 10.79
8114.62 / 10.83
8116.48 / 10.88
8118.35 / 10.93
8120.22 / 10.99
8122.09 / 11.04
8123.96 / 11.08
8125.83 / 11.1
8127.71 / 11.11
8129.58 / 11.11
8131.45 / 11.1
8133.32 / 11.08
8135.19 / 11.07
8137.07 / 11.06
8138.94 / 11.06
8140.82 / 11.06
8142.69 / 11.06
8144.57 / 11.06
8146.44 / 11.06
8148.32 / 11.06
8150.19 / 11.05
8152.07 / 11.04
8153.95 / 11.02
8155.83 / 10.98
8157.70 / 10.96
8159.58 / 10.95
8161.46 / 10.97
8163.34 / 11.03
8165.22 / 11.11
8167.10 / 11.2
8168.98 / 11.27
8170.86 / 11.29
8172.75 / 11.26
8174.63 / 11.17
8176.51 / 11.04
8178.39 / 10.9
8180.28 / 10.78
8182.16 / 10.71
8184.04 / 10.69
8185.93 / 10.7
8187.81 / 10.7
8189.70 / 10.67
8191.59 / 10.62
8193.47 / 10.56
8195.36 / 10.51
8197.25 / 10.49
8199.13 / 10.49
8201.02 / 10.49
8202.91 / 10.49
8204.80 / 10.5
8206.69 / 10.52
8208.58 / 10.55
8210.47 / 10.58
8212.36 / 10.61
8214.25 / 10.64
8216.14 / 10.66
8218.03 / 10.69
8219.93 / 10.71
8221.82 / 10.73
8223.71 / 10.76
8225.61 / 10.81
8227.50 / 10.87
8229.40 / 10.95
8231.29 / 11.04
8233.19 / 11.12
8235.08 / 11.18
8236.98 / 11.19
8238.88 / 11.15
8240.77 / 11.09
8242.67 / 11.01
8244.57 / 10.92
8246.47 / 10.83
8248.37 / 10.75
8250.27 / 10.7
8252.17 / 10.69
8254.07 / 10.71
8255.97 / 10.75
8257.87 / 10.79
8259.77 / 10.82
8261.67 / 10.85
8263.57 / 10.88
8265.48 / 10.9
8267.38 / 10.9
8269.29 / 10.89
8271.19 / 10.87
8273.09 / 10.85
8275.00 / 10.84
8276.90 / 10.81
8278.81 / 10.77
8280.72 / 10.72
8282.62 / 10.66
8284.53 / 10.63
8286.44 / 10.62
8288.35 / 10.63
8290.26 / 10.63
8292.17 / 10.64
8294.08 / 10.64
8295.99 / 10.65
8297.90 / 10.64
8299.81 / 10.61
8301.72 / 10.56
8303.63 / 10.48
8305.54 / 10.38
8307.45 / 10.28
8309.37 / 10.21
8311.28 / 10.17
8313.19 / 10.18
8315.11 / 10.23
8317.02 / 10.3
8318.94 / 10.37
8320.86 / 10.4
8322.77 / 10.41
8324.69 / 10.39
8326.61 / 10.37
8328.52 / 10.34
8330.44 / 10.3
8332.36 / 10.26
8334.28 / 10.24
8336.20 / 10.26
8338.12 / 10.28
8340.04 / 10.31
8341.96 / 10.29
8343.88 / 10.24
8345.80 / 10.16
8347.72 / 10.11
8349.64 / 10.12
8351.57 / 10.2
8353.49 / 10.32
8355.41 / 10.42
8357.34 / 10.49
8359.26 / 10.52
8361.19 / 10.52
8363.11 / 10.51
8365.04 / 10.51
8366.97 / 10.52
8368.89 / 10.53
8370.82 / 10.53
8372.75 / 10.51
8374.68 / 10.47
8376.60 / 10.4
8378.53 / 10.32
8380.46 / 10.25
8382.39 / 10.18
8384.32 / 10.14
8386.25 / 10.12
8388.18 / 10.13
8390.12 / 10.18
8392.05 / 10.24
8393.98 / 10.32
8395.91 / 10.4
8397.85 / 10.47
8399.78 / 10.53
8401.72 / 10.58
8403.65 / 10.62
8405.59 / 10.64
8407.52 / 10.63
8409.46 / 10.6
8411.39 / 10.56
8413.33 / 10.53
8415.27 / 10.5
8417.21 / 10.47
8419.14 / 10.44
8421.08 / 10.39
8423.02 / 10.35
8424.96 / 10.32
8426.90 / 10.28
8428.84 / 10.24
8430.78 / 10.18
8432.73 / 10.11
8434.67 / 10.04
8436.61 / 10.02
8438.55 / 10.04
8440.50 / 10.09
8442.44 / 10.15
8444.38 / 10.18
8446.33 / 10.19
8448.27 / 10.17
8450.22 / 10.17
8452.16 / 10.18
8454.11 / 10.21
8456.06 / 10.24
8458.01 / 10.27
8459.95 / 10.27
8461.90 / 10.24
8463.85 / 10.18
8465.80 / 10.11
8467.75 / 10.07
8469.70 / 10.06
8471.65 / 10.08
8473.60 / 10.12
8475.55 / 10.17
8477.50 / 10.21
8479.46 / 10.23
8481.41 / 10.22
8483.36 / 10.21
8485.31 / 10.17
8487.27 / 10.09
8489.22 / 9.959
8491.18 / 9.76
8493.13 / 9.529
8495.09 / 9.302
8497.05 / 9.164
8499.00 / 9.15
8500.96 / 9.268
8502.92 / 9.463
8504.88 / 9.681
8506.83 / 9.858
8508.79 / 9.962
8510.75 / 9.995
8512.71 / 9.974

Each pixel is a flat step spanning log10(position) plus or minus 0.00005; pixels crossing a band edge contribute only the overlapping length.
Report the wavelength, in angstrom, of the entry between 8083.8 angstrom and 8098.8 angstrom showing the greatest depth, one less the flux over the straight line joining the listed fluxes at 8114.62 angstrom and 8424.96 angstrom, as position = 8092.23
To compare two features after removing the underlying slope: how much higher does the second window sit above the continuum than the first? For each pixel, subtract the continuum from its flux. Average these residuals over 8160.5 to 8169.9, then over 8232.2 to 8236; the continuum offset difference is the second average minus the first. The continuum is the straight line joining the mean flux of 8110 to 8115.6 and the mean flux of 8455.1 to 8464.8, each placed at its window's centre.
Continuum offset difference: 0.1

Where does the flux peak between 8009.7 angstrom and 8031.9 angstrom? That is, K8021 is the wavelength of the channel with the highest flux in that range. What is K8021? 8010.65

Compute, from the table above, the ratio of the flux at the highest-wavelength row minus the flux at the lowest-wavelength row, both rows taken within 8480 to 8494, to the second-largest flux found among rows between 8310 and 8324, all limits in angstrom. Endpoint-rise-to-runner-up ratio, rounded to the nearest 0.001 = -0.066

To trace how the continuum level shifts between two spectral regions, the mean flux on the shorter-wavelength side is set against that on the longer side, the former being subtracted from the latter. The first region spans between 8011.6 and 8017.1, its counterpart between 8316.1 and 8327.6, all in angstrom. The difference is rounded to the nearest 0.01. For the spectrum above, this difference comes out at -0.47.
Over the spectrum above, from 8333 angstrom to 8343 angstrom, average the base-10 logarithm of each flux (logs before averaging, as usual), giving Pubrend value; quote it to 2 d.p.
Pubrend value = 1.01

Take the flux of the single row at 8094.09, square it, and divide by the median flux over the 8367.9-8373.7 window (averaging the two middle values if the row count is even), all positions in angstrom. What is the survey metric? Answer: 10.6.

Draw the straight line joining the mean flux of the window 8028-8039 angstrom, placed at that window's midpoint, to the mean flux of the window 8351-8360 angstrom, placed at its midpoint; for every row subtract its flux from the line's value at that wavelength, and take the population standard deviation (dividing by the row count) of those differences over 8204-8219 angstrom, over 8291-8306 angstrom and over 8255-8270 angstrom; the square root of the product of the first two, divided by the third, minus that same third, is 1.3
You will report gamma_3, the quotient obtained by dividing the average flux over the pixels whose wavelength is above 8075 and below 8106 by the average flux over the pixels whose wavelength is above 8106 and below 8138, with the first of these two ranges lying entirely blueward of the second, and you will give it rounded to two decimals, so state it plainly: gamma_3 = 0.97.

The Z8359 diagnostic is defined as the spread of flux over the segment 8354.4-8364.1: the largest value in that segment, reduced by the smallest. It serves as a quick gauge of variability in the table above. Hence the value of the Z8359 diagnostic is 0.10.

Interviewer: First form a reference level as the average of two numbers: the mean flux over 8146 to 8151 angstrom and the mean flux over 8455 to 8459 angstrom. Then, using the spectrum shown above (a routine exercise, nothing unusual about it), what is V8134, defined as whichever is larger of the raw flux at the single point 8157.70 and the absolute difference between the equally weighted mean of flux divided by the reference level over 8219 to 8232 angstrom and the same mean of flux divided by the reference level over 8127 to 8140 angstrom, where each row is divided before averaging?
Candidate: 11.0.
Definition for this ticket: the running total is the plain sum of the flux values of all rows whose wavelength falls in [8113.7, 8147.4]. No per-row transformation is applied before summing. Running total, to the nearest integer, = 199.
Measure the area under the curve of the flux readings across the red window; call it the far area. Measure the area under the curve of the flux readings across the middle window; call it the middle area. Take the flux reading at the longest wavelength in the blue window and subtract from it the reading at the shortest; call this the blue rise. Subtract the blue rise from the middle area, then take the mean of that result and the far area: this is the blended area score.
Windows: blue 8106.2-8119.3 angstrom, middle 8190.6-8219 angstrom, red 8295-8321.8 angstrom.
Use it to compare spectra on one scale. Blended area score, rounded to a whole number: 289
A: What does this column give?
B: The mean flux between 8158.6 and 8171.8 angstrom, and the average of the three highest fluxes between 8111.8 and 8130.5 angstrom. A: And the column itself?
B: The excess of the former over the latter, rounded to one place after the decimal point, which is 0.0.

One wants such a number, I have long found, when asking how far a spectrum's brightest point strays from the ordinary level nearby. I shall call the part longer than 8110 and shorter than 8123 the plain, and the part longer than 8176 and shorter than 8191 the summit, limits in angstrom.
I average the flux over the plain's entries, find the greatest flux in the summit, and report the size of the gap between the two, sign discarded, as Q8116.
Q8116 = 0.15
